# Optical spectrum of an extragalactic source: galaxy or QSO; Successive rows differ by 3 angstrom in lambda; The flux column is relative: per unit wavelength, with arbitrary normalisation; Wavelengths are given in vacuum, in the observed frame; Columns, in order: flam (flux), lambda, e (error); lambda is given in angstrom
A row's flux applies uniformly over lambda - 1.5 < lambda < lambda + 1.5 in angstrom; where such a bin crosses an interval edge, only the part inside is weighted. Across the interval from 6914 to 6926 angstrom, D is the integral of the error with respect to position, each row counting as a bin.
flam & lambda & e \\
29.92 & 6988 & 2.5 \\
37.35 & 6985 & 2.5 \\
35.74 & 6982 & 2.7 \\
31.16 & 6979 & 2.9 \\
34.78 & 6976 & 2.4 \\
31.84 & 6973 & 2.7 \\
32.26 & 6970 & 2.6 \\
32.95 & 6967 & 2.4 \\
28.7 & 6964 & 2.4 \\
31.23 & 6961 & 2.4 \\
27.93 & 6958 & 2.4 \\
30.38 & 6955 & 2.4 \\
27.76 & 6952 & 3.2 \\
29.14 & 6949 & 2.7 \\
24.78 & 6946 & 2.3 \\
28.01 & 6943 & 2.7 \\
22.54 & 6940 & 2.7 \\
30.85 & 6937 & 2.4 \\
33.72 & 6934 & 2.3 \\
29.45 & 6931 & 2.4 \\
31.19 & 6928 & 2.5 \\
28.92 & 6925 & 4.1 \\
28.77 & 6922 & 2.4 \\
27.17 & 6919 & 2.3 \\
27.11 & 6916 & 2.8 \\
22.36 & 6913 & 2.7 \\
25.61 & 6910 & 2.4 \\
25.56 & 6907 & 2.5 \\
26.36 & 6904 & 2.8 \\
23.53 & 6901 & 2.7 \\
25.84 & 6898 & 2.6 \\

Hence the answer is 34.1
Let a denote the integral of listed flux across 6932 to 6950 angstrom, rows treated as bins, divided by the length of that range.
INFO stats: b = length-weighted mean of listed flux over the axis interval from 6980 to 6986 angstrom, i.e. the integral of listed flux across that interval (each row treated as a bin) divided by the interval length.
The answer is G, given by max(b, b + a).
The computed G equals 64.2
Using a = 28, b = 36.0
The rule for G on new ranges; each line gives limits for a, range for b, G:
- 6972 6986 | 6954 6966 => 63.8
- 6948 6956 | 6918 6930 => 58.1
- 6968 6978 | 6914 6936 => 62.2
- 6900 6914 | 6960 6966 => 54.9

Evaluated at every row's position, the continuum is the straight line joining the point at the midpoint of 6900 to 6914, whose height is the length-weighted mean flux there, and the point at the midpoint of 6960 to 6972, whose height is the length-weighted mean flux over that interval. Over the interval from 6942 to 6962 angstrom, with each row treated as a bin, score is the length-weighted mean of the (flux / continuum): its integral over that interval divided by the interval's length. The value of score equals 0.95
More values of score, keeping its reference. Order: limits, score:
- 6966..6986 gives 1.04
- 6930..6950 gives 1.00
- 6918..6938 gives 1.11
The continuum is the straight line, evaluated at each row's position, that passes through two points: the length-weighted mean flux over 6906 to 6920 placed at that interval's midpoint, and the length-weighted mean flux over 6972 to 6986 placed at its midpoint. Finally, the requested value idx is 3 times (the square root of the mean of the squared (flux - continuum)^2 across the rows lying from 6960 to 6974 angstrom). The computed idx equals 17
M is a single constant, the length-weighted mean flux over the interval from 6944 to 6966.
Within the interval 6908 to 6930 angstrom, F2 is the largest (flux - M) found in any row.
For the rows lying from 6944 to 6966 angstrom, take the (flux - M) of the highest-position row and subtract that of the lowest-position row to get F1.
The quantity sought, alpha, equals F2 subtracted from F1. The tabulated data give 1.4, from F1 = 3.9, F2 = 2.5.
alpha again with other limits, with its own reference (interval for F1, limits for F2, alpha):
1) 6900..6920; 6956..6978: -2.5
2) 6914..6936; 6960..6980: 0.5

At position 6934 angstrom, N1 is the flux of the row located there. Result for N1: 33.72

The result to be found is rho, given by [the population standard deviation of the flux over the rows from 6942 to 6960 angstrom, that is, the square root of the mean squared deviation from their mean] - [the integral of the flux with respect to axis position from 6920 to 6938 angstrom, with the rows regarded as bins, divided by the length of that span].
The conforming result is -28.7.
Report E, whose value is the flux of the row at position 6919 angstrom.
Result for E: 27.17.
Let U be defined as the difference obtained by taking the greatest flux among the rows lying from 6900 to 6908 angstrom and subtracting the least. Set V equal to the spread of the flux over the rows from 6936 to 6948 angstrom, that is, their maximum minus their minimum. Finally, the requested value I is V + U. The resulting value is 11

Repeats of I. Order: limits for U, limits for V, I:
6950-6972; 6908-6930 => 14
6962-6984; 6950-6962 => 11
